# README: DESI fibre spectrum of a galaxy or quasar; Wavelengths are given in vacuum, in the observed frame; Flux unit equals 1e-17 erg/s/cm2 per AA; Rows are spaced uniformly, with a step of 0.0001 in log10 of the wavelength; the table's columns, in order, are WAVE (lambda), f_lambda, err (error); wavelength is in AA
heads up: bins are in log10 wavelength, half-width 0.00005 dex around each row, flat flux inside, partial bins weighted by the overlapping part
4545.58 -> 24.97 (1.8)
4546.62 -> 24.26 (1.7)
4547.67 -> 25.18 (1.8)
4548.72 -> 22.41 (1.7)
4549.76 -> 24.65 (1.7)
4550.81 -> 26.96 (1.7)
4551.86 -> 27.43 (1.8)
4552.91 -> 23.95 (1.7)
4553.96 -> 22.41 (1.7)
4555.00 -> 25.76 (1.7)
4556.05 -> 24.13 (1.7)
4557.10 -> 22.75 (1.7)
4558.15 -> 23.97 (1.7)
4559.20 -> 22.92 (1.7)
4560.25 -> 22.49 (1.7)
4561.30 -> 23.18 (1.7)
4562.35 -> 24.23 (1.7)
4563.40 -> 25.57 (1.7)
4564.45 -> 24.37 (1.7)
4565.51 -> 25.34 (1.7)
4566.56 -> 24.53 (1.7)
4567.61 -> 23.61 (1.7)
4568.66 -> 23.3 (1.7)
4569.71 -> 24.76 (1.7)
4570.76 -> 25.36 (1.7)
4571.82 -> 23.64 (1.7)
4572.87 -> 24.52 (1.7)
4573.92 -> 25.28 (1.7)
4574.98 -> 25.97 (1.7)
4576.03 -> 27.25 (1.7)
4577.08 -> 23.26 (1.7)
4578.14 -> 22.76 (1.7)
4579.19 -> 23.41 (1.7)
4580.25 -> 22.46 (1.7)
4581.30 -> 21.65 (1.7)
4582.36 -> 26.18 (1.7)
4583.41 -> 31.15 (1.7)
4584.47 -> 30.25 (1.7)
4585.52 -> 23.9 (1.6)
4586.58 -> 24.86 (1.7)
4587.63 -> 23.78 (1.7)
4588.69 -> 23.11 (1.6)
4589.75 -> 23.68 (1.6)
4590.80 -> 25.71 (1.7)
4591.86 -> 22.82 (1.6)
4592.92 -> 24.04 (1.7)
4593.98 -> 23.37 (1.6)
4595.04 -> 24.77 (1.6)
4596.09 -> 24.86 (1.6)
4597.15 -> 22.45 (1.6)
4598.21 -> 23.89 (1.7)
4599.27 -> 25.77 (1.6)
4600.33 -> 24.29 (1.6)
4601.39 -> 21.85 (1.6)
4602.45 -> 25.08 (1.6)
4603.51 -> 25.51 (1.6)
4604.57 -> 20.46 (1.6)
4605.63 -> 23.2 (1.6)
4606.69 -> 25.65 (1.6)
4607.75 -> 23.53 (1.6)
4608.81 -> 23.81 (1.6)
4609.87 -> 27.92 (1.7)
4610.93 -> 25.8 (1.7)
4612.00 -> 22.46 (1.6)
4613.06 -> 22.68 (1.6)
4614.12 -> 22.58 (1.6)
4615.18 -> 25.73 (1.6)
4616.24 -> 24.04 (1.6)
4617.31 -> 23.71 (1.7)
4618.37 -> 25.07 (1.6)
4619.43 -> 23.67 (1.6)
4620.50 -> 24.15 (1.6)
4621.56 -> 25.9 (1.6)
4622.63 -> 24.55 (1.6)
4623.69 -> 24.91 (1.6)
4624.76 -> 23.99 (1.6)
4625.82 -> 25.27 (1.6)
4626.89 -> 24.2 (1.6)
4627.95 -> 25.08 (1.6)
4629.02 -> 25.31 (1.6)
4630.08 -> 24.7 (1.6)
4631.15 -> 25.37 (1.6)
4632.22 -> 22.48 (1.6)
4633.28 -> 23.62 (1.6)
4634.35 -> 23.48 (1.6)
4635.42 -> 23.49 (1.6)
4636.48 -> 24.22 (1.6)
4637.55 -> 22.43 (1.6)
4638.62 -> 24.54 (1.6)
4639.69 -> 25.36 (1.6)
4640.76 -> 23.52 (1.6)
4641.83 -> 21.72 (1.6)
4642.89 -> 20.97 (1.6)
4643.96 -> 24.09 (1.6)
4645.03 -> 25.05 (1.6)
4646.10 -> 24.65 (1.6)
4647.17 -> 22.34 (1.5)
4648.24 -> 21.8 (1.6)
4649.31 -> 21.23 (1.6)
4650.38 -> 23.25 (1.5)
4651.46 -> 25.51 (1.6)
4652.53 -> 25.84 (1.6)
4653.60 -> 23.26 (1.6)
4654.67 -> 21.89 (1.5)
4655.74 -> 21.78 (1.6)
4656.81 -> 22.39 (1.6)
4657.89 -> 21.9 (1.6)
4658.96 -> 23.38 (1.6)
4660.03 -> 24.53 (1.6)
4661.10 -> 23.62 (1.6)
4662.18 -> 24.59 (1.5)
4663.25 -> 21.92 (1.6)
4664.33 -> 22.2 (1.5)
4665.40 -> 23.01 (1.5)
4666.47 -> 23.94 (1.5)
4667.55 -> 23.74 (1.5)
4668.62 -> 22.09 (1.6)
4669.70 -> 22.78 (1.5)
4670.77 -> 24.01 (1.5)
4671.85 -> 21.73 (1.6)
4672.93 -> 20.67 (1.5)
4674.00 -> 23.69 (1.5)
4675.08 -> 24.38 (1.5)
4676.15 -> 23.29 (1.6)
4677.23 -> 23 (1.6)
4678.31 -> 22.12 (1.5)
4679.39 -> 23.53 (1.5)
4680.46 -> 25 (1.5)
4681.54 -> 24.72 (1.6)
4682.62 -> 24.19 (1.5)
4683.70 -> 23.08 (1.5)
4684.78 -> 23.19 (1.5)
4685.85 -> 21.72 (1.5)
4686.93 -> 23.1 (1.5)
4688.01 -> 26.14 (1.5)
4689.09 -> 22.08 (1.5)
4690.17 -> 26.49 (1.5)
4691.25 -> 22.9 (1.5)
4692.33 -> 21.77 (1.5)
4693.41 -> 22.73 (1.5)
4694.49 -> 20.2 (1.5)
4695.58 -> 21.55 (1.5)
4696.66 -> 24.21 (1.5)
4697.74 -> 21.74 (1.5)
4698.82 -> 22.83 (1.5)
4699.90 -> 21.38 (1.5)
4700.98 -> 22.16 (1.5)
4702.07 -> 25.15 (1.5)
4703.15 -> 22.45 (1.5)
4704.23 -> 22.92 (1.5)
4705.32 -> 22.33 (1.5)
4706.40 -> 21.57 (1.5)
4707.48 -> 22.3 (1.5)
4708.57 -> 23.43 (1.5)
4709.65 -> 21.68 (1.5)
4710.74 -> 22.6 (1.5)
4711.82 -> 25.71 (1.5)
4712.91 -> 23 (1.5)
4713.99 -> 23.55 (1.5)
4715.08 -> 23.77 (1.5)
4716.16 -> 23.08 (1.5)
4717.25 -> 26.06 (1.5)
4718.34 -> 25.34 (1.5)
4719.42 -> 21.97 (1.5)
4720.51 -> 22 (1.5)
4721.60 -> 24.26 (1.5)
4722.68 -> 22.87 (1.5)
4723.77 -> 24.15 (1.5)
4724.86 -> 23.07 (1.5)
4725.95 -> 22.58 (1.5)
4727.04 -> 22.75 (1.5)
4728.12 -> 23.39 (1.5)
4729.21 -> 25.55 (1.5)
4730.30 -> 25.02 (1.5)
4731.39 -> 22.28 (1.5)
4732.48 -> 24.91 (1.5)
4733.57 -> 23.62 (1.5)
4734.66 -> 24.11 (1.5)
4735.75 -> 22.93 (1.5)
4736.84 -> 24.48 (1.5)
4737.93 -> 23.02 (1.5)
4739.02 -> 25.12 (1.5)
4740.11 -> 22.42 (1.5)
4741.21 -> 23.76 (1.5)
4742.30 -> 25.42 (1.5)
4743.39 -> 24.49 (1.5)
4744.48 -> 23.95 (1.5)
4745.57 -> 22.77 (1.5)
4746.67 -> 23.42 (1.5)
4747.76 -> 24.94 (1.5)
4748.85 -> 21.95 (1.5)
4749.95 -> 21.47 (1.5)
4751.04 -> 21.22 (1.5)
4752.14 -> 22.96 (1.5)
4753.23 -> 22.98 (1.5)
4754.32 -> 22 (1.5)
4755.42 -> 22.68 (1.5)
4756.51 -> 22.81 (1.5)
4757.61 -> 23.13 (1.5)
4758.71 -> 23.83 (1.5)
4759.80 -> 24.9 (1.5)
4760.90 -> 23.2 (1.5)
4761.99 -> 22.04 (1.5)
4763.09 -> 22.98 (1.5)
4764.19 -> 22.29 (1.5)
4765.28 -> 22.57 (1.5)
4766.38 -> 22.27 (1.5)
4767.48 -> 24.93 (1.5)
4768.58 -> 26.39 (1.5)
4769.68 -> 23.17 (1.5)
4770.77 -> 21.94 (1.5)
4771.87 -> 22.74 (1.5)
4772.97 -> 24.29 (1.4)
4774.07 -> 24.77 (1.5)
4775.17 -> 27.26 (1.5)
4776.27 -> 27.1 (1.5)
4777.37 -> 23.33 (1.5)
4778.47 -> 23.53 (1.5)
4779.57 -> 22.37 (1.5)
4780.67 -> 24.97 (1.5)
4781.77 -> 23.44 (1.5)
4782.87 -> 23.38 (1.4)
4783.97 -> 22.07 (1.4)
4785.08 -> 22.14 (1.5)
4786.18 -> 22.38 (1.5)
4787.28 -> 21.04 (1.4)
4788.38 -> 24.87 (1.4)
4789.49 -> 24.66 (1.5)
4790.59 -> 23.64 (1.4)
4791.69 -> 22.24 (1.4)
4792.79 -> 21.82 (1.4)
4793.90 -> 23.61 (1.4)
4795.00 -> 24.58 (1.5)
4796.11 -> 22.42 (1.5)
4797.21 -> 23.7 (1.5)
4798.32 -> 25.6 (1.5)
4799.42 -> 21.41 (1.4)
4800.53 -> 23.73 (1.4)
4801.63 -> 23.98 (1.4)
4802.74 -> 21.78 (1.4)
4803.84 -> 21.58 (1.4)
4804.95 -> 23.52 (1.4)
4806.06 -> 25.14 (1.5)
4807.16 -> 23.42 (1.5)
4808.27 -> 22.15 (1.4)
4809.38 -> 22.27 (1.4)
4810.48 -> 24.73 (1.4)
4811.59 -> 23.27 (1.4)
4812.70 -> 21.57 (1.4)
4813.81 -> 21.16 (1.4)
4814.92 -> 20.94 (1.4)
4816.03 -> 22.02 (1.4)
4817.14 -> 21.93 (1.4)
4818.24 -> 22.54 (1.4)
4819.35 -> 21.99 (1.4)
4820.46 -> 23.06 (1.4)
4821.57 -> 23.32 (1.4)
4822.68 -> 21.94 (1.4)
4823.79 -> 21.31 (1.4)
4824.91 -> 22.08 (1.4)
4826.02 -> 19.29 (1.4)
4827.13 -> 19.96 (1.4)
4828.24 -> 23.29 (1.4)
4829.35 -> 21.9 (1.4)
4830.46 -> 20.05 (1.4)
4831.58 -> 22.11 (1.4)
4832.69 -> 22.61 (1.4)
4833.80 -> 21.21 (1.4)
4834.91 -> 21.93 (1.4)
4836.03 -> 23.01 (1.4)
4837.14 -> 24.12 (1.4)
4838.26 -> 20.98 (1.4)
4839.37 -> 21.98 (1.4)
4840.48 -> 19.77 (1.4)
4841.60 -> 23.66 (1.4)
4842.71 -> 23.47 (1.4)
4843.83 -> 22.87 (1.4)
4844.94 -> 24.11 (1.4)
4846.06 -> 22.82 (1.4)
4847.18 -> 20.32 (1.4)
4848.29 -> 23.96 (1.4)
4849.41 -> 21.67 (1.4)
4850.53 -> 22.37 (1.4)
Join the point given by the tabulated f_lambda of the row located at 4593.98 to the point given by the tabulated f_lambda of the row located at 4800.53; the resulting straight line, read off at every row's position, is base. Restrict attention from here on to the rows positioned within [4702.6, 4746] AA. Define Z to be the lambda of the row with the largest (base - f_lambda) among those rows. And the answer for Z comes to 4706.40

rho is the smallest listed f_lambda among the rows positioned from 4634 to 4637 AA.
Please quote 23.48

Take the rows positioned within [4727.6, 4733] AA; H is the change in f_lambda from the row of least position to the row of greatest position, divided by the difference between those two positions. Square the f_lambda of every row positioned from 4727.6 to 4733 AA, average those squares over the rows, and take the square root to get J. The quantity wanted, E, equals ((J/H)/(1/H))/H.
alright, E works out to 70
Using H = 0.3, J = 24.3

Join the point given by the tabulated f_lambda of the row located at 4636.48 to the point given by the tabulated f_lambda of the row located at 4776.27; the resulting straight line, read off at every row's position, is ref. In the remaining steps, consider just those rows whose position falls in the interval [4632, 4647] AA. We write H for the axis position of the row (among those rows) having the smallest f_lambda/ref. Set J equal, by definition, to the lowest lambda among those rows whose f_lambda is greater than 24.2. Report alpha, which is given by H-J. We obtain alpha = 6.4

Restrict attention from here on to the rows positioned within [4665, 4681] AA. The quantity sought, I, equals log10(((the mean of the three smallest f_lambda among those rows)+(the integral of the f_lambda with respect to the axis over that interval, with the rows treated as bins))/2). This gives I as 2.29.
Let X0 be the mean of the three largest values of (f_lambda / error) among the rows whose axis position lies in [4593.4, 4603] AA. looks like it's 15.8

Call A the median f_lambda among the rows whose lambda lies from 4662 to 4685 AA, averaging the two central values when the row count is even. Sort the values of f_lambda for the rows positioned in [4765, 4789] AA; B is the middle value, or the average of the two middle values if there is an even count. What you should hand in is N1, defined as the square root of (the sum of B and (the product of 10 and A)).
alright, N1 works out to 16.0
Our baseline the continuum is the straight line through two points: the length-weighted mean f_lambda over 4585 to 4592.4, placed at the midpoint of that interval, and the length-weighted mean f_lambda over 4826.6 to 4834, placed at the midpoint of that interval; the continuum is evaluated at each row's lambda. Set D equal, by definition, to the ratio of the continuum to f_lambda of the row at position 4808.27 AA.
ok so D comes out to 0.99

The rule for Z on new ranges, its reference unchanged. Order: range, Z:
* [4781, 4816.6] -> 4814.92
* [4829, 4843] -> 4840.48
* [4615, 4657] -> 4642.89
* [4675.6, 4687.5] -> 4685.85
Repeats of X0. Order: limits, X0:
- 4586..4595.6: 15.1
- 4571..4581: 15.4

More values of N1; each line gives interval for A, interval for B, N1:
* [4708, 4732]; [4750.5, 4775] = 16.0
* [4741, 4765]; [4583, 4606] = 15.9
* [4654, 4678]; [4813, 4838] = 15.9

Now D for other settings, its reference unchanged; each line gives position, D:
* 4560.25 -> 1.08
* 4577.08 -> 1.04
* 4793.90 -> 0.93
